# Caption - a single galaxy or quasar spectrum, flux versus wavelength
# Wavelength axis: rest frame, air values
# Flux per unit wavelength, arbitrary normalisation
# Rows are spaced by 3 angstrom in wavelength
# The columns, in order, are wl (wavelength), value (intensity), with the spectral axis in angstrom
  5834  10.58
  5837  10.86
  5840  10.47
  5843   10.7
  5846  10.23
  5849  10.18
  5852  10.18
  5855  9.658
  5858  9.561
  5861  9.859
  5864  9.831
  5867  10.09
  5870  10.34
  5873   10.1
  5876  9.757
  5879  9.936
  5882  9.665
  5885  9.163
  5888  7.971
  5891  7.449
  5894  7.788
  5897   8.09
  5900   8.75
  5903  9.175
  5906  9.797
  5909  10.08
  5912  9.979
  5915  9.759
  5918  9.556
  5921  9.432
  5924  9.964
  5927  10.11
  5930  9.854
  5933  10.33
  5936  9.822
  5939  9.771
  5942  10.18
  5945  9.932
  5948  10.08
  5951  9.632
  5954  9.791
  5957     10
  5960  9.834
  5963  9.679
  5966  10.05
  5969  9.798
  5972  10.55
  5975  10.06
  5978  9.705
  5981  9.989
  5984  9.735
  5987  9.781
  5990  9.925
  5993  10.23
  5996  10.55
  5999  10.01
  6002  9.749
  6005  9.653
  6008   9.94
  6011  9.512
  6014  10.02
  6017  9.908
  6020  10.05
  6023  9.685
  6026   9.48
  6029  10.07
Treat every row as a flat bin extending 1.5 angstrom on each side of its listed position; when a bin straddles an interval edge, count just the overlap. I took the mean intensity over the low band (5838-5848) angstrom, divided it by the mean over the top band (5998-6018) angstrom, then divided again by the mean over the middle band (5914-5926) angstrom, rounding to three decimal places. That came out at 0.110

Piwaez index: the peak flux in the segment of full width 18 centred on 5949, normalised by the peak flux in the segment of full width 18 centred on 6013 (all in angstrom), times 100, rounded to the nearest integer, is 101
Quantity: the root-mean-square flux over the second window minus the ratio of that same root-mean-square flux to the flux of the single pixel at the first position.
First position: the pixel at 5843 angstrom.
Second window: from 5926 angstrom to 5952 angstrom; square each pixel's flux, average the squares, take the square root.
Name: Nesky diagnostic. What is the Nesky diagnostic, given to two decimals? 9.04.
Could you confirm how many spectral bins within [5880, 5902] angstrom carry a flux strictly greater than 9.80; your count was 0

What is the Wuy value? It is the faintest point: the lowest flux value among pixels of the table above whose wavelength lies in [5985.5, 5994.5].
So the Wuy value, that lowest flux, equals 9.781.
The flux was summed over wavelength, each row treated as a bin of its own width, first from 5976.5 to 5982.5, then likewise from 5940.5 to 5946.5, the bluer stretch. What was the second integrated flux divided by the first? 1.02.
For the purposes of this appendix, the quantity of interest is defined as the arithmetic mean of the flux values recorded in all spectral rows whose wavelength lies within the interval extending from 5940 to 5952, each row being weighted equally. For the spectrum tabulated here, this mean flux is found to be 9.96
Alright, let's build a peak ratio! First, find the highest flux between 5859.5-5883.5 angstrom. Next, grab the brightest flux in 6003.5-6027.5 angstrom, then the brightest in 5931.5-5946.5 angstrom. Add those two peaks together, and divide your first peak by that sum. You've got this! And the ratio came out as 0.507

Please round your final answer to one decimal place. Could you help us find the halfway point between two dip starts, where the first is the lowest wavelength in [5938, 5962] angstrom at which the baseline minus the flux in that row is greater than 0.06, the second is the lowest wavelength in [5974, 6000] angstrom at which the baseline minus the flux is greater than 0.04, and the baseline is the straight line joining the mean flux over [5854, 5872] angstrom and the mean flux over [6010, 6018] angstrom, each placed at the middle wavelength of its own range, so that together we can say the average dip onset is 5958.5 angstrom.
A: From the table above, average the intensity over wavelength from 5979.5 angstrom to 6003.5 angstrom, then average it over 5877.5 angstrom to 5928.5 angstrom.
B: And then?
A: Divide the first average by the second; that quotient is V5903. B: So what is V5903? 1.085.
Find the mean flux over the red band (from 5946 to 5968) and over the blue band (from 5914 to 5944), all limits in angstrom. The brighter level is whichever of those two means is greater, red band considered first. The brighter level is 9.88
